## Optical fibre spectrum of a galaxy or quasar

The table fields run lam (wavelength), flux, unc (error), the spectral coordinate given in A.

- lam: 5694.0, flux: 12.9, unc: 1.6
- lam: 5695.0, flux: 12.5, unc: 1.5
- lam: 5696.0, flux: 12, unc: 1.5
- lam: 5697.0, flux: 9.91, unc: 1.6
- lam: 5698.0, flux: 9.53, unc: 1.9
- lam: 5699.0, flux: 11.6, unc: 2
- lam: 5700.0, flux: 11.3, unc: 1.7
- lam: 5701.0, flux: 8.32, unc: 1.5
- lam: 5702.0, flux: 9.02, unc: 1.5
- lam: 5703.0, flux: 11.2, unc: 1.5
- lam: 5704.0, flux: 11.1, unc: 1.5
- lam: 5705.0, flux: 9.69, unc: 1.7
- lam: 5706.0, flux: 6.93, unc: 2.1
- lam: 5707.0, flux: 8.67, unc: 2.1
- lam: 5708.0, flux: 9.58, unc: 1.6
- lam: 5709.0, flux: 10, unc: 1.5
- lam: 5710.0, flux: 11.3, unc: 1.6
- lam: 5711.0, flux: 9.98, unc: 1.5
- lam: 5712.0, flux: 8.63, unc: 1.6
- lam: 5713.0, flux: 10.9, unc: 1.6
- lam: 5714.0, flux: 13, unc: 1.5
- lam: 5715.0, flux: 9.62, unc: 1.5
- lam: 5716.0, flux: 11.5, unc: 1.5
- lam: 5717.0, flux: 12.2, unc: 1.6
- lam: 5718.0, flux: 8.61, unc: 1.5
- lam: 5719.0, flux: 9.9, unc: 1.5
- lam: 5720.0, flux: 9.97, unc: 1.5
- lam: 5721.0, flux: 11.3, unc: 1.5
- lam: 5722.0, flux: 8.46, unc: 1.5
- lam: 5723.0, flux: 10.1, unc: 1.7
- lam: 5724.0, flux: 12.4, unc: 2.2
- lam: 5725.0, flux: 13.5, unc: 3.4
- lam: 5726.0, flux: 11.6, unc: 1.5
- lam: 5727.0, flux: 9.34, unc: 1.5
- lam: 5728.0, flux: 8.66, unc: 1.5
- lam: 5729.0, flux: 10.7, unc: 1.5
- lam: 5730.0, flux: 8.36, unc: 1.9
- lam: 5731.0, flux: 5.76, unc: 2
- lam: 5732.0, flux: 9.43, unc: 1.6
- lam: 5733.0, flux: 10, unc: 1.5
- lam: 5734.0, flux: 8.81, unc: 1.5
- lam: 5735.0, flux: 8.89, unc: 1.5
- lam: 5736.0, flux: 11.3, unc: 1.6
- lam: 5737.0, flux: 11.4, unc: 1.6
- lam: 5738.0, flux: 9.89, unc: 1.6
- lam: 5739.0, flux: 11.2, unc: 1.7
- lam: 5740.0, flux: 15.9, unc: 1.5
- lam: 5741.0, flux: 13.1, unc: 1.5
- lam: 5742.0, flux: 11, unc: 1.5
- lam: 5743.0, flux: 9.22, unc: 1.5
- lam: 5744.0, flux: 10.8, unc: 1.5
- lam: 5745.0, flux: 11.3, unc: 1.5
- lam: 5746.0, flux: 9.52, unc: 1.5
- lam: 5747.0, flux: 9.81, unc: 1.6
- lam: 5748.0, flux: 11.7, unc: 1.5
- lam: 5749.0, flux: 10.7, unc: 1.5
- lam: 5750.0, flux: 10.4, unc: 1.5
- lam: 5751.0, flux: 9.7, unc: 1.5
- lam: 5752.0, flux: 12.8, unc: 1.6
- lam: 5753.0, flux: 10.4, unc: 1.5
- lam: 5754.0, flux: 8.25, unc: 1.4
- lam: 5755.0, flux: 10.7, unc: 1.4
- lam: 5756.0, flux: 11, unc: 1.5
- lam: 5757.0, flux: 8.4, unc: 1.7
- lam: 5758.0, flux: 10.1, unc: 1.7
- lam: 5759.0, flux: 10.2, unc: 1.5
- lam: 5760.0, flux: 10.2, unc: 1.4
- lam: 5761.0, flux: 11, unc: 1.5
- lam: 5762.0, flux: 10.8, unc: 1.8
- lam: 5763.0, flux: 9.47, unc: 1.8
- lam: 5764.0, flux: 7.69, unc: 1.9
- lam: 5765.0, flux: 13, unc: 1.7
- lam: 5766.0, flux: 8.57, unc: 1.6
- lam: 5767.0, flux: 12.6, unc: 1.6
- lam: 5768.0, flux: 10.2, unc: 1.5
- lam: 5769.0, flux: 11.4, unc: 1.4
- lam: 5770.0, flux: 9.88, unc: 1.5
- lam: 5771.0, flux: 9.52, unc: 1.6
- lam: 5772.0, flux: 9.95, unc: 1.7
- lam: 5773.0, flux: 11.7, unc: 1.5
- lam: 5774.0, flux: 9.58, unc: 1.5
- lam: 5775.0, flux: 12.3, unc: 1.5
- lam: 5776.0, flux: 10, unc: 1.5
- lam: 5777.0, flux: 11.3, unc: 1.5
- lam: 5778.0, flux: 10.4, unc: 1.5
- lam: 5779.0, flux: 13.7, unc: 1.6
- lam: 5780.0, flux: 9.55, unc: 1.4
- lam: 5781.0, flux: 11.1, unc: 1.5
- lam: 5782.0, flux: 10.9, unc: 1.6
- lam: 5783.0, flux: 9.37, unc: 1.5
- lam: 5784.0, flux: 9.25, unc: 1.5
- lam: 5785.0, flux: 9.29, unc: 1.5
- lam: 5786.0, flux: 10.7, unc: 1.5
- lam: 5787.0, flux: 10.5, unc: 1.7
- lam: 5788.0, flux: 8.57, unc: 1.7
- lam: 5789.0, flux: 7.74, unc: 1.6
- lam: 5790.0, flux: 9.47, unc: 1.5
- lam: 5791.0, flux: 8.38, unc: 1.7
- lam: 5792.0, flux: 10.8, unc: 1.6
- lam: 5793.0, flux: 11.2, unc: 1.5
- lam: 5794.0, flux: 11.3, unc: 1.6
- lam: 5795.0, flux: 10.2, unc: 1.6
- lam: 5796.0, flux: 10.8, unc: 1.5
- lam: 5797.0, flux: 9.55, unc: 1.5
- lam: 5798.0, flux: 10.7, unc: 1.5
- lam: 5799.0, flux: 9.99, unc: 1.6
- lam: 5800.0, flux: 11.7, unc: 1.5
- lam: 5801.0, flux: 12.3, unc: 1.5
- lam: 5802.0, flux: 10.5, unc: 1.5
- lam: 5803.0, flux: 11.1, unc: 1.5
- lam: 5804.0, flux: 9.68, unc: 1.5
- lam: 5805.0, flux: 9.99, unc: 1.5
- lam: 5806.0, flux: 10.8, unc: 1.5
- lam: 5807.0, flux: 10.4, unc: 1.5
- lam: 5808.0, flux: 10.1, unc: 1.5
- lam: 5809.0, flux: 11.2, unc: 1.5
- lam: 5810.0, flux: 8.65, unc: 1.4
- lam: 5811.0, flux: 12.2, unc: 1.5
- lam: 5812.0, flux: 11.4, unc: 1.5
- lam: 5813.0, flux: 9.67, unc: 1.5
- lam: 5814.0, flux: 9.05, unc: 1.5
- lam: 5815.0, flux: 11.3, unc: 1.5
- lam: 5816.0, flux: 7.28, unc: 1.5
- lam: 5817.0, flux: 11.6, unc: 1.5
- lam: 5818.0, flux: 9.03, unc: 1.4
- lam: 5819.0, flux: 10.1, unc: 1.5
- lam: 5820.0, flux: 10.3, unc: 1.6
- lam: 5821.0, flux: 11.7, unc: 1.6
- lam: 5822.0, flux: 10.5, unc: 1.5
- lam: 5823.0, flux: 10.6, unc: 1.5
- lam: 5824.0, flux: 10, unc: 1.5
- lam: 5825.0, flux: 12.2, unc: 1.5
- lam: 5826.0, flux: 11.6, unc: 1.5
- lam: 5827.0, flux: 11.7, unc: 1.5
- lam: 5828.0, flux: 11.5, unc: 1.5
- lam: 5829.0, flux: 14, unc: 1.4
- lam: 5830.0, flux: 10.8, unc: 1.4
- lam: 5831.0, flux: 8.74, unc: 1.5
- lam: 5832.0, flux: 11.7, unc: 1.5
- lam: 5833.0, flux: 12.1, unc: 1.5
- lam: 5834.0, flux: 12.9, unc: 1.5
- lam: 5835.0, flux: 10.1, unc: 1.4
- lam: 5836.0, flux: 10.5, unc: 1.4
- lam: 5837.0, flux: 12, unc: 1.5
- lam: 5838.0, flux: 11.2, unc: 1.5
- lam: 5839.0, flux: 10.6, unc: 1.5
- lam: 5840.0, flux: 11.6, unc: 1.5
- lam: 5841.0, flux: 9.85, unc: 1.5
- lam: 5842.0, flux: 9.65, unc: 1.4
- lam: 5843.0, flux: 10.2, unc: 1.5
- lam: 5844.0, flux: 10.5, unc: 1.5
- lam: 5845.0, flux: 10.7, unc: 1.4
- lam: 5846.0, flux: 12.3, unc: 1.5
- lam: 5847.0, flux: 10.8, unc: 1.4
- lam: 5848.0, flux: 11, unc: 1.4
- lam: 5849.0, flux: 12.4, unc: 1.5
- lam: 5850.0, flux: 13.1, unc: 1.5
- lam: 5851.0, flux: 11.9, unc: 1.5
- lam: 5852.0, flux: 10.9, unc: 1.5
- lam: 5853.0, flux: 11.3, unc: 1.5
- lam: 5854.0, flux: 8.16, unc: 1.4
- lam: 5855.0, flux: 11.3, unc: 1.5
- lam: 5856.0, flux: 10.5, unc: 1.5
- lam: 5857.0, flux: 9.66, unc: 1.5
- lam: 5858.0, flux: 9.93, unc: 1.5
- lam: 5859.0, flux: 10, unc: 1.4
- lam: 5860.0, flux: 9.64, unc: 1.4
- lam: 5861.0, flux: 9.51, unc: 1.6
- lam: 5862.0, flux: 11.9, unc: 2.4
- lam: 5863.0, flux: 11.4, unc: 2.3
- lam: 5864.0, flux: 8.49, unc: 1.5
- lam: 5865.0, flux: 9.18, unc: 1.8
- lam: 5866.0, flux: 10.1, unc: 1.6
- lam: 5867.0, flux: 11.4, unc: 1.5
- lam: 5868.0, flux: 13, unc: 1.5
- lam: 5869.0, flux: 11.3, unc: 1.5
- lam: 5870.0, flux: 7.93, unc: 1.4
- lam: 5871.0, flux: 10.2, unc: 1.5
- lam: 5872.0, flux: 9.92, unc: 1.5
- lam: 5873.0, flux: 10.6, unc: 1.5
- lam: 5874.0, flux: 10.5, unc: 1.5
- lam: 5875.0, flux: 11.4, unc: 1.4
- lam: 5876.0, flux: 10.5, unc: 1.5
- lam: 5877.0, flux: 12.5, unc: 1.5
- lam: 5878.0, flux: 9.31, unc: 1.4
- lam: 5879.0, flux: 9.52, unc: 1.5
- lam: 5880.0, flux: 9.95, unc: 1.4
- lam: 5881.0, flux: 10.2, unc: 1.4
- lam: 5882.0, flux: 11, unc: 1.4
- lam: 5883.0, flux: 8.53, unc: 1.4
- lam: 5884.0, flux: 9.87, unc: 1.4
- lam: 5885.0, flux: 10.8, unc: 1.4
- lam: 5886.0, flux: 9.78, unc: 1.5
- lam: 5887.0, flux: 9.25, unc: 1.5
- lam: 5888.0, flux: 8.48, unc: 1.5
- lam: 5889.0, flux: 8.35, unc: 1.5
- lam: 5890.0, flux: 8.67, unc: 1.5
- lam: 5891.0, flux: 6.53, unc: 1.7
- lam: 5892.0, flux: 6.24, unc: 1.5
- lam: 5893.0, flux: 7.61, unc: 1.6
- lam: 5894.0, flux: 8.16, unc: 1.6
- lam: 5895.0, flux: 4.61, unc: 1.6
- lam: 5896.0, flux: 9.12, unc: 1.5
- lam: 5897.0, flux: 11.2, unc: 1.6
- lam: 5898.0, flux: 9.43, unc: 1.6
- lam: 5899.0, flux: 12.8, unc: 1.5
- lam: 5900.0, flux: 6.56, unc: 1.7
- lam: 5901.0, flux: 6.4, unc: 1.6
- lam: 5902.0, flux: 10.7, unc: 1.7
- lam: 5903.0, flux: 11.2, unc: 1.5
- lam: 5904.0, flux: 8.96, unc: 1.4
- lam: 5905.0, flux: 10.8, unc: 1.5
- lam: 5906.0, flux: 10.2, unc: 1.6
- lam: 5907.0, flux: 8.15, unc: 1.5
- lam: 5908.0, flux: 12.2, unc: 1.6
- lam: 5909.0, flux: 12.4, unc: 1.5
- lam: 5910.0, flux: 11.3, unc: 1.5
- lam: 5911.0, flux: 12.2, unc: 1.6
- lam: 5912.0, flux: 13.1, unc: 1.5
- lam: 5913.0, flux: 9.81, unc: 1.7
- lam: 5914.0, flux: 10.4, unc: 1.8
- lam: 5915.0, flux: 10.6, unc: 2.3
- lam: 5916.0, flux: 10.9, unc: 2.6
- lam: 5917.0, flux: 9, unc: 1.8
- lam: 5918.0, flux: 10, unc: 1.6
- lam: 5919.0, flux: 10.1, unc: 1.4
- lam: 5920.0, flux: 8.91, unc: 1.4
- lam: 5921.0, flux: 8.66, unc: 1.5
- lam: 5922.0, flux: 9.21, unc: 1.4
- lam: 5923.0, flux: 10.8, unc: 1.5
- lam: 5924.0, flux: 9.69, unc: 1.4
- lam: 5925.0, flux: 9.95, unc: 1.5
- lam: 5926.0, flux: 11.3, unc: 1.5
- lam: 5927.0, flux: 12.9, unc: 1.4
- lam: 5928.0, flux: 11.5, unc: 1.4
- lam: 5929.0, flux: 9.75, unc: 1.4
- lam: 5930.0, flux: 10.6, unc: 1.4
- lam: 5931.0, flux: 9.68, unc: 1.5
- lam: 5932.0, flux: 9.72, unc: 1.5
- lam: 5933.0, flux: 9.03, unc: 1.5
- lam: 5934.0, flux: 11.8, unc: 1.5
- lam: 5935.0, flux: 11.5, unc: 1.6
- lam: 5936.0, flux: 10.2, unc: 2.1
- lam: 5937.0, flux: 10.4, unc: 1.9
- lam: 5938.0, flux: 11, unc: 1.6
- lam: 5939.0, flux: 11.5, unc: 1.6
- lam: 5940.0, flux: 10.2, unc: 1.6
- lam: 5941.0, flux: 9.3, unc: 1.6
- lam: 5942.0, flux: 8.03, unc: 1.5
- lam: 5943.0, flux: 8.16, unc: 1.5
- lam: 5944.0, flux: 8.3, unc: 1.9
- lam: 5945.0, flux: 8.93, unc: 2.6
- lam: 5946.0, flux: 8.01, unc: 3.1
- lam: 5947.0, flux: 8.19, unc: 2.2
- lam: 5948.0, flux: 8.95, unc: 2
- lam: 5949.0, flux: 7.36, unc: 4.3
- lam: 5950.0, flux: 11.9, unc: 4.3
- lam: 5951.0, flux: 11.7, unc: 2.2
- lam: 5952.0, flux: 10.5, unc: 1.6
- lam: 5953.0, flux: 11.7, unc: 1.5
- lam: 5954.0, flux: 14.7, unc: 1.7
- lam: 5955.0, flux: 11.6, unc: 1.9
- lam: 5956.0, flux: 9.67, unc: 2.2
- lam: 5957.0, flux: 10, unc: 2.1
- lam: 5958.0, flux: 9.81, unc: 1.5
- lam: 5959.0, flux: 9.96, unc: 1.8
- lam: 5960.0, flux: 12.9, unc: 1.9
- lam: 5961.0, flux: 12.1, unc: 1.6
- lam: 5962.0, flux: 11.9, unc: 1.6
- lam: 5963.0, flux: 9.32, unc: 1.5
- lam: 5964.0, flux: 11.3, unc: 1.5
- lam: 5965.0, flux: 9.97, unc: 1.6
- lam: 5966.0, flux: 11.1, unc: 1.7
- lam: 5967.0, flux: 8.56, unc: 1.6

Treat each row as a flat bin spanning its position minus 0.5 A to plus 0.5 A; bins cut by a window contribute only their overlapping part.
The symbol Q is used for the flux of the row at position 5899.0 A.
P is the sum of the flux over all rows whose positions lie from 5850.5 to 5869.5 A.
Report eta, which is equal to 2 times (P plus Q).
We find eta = 425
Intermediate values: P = 200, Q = 12.8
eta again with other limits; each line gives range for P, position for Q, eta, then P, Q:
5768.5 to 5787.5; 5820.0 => 421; 200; 10.3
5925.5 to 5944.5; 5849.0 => 415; 195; 12.4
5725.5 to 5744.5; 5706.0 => 405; 195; 6.93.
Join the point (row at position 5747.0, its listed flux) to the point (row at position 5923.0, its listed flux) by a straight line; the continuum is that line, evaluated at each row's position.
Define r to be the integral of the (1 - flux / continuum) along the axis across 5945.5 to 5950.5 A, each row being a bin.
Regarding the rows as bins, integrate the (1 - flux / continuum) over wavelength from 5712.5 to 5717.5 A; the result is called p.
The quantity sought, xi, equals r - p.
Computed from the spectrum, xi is 1.88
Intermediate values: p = -0.9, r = 0.94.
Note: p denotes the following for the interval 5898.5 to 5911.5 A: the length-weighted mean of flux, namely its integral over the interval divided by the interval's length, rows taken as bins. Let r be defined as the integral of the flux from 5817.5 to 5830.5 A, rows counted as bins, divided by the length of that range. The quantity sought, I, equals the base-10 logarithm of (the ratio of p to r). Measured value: -0.03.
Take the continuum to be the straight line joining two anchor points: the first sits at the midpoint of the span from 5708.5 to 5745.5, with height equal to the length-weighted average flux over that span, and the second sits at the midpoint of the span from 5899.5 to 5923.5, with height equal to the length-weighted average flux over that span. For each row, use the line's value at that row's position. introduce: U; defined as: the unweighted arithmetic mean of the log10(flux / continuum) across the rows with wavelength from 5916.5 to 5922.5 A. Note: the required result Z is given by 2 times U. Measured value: -0.071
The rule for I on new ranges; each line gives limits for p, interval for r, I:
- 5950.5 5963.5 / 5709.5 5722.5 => 0.03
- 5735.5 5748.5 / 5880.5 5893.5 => 0.10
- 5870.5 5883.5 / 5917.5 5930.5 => 0.00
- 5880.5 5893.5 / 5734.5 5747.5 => -0.09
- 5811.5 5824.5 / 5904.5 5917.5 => -0.03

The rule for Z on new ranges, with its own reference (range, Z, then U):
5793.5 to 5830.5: 0.026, 0.013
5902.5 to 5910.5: 0.037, 0.018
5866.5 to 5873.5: 0.027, 0.014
